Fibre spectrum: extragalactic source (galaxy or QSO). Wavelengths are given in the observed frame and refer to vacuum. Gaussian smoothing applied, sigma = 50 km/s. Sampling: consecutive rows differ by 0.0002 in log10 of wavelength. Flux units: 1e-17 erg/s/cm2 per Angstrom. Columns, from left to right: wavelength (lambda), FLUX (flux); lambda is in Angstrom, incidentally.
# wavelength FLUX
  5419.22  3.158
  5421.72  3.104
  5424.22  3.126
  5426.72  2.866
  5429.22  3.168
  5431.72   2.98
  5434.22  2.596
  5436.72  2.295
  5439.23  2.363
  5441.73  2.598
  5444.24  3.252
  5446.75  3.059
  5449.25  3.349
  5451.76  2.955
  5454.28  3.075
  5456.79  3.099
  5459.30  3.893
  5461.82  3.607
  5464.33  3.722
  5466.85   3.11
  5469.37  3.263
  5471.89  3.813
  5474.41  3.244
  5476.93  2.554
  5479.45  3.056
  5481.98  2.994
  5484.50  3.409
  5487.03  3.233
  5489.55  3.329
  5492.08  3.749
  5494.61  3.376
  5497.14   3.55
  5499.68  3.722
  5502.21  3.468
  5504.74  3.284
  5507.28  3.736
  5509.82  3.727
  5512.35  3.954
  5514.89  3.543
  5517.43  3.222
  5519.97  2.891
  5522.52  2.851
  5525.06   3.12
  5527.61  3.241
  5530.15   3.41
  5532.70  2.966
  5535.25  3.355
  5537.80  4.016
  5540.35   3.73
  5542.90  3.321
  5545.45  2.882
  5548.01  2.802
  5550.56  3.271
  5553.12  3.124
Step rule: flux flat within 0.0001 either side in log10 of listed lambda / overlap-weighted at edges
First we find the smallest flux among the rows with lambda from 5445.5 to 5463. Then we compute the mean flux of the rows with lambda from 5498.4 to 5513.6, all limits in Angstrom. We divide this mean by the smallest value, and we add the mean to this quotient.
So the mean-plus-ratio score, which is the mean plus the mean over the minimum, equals 4.88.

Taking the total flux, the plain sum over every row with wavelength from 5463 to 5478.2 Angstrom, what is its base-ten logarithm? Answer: 1.29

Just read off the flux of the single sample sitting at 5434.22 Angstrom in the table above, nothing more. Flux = 2.596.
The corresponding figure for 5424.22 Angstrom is 3.126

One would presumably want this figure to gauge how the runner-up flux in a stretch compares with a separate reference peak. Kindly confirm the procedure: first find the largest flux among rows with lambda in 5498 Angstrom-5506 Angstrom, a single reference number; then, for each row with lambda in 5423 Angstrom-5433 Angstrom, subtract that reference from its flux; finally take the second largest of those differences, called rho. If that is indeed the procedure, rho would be -0.60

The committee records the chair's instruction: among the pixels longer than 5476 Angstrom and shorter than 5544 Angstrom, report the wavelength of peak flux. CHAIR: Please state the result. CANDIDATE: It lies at 5537.80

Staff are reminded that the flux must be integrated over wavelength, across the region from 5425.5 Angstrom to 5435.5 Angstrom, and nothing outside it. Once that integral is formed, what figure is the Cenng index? 29.0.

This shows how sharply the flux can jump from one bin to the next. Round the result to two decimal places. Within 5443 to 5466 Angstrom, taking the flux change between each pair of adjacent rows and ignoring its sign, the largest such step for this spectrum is 0.79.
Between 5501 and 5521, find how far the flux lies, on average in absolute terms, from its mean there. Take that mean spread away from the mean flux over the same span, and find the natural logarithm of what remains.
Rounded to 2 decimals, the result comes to 1.17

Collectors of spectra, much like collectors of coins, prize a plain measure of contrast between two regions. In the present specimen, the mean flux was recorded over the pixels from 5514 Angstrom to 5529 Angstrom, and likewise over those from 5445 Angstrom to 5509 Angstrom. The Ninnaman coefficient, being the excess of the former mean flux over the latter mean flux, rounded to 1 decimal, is -0.2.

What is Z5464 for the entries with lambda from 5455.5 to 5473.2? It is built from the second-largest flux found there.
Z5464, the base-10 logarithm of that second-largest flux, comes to 0.581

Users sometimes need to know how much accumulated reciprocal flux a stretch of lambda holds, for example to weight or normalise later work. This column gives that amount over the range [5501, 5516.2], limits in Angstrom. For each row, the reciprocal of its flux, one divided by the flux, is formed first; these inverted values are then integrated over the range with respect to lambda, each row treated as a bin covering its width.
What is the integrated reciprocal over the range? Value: 4.22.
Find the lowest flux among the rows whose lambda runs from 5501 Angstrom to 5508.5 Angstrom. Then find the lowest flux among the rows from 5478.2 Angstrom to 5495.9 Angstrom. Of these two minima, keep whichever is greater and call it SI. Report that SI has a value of 3.28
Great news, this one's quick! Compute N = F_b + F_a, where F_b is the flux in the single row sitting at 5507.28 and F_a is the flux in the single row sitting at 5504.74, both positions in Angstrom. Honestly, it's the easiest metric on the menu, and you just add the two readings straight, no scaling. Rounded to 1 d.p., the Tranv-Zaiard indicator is 7.0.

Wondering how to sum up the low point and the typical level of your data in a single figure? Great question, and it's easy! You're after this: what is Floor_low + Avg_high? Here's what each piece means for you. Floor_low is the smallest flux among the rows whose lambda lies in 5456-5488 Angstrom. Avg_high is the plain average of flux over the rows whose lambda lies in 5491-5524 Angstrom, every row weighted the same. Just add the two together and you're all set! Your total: 6.02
